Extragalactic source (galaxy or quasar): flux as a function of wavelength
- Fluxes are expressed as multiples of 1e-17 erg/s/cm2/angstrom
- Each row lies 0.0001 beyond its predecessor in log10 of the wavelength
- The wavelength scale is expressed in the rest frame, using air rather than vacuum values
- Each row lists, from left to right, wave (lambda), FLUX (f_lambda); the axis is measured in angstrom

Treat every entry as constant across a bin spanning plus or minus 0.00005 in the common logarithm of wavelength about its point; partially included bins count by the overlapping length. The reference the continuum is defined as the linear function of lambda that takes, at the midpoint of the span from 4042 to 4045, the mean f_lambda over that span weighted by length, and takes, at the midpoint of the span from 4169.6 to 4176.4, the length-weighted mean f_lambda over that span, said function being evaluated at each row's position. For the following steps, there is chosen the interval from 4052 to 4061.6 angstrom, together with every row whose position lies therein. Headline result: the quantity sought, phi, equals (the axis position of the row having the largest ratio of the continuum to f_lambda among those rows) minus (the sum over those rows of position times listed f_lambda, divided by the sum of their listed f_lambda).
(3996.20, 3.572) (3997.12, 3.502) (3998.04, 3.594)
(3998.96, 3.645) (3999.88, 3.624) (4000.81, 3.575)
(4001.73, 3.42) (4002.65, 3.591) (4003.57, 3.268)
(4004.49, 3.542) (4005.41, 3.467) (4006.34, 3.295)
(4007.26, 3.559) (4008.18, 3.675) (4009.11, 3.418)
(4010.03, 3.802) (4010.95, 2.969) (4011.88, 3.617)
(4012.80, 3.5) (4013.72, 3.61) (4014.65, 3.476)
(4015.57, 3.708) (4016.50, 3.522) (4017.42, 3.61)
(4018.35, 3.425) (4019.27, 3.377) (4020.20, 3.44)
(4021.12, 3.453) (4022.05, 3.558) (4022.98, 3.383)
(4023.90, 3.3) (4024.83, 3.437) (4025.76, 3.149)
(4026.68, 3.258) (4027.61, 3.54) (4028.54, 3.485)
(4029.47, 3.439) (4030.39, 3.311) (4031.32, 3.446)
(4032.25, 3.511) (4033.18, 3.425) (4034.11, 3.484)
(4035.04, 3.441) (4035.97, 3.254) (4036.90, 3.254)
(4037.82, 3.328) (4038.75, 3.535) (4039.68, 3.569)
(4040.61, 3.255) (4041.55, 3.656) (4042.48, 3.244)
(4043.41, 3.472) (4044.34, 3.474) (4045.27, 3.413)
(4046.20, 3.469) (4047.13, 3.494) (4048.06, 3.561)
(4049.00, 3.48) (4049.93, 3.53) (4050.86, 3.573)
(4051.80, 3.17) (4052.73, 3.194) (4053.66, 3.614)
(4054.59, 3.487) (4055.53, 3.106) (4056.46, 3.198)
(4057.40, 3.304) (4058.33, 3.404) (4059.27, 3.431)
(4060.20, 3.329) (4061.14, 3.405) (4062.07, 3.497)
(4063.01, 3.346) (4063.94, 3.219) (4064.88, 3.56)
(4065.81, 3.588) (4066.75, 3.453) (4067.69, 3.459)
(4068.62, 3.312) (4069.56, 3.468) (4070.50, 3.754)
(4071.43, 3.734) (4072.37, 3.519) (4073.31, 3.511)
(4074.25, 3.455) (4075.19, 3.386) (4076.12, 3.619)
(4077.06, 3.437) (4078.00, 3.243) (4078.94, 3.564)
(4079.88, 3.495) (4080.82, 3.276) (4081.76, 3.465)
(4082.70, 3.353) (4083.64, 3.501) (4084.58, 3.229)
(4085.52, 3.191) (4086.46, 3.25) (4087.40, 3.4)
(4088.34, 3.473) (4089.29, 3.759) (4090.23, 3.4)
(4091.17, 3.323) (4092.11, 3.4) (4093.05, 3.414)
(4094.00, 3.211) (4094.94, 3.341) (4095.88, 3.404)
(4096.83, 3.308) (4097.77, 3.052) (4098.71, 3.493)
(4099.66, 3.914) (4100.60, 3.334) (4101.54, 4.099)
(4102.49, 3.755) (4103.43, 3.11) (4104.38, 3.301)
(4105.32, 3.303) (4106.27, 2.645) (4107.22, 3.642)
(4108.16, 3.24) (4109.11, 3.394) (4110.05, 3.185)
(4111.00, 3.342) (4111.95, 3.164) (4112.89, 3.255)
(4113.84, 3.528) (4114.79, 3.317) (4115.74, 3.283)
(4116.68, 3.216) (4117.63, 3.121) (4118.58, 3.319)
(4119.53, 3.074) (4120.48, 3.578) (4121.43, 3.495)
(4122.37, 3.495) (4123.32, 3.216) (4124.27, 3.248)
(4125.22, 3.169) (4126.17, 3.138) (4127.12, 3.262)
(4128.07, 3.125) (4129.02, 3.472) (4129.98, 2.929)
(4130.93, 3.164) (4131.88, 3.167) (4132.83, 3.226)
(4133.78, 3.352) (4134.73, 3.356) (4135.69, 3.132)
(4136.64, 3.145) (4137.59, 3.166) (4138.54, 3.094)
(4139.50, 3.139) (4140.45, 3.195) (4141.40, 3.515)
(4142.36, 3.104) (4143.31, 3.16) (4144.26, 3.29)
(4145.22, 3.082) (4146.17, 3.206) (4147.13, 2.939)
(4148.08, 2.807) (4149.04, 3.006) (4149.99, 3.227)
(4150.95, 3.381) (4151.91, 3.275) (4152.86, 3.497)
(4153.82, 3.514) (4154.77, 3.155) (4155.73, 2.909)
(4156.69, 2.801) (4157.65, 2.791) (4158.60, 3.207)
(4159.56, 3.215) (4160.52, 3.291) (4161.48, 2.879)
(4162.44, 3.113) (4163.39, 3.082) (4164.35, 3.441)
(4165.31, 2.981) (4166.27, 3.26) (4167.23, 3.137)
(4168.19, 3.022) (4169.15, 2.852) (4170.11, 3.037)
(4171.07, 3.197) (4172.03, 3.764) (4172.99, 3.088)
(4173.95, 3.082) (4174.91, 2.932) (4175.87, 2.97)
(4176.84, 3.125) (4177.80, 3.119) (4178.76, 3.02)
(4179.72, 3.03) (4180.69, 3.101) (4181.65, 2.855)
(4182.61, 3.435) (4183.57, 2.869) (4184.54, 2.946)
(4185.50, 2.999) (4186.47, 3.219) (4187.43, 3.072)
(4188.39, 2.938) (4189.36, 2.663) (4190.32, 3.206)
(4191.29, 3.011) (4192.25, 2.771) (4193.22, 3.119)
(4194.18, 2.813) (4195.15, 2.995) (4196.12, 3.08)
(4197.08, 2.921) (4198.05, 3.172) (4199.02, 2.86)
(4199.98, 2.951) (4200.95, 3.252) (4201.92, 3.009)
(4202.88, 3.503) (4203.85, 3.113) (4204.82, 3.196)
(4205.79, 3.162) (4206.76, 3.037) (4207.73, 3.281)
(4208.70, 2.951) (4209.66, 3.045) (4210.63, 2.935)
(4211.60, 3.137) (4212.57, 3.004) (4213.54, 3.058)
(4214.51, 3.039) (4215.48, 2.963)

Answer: -1.4 angstrom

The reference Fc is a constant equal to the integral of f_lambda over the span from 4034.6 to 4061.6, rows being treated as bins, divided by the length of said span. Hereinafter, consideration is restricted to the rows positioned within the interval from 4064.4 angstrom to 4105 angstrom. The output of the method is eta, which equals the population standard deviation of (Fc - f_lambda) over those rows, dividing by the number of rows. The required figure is 0.20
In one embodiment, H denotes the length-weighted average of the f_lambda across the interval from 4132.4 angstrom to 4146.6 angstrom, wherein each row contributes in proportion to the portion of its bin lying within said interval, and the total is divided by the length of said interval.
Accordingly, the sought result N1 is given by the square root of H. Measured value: 1.79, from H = 3.21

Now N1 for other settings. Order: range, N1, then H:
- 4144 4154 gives 1.79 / 3.19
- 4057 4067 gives 1.85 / 3.41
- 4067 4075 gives 1.88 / 3.52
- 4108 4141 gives 1.80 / 3.25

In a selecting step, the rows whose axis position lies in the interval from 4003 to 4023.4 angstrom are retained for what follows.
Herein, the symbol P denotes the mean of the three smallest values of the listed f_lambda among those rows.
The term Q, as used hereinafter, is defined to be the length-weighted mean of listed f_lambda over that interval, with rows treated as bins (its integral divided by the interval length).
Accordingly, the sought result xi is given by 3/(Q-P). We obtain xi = 9.7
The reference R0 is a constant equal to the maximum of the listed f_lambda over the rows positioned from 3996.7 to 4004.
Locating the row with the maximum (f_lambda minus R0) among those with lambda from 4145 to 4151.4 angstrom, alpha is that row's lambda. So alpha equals 4150.95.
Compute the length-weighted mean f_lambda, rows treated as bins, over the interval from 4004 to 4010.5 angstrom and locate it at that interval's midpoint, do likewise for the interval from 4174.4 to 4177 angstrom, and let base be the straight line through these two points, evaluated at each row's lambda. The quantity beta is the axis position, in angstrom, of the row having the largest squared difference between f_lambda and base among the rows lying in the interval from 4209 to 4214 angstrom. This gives 4211.60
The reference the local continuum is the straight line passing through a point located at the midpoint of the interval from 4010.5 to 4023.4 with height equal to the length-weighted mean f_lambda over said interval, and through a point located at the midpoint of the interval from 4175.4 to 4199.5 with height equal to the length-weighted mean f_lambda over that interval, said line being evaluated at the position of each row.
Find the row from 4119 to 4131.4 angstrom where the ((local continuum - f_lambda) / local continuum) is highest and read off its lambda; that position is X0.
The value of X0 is 4129.98 angstrom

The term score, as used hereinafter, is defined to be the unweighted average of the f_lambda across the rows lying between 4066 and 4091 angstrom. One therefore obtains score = 3.45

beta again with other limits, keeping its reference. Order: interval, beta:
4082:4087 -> 4083.64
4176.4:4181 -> 4176.84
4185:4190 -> 4189.36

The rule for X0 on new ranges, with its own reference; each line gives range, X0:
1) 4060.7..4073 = 4063.94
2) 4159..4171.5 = 4169.15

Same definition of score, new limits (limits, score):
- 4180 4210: 3.05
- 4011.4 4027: 3.46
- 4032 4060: 3.41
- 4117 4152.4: 3.21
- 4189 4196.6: 2.96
